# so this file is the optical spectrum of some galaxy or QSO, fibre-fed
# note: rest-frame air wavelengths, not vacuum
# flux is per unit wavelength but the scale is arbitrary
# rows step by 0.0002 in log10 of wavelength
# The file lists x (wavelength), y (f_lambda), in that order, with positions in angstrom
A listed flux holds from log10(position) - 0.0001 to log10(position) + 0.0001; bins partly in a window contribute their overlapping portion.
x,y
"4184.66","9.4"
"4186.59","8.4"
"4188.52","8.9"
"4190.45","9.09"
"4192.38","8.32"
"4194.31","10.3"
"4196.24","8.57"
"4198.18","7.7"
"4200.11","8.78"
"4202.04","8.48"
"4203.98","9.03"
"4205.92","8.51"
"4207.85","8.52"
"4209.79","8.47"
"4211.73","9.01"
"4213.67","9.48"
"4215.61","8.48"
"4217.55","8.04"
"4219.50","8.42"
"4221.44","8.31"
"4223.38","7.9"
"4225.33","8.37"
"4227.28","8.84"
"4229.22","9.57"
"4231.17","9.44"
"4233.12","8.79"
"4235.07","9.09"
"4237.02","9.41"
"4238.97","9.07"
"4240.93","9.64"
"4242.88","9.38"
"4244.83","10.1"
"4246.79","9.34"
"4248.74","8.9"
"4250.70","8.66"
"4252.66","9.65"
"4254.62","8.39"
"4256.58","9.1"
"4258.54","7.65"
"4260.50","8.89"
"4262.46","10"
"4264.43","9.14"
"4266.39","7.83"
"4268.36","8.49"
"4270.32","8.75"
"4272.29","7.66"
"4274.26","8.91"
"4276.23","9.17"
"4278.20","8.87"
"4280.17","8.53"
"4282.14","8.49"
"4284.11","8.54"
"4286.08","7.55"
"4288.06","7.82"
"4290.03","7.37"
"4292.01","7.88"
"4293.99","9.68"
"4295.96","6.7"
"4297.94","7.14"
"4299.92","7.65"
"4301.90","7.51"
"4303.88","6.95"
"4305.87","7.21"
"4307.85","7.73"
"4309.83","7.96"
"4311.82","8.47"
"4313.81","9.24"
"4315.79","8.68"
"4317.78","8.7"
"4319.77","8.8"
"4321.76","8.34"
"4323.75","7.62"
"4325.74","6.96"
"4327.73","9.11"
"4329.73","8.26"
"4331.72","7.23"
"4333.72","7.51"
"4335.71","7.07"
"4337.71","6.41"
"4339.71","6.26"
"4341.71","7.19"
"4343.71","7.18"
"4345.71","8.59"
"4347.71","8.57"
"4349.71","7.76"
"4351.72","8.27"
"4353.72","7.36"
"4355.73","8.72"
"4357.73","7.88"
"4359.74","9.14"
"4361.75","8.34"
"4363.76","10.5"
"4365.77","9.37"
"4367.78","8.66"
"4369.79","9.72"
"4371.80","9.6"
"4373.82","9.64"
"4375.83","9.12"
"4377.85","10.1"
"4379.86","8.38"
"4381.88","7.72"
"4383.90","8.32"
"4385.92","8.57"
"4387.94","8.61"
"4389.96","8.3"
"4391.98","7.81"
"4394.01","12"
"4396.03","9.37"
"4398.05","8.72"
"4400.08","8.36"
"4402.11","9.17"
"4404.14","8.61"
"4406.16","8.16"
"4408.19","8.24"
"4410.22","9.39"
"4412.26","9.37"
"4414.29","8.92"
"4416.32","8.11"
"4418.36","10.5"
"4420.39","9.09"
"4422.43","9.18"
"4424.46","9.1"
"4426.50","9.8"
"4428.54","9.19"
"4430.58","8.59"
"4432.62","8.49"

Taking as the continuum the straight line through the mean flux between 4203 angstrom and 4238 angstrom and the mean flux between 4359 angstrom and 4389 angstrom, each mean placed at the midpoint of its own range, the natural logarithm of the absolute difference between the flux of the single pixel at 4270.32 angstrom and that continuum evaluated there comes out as -2.3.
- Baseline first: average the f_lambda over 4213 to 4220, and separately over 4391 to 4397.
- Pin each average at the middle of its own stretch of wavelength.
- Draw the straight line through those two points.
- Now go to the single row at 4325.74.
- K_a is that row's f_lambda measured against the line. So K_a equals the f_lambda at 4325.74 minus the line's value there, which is -2.3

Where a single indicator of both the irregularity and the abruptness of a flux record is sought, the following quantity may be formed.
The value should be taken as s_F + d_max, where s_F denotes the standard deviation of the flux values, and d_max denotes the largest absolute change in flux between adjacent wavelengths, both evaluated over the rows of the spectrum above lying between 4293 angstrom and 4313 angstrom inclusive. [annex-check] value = 3.8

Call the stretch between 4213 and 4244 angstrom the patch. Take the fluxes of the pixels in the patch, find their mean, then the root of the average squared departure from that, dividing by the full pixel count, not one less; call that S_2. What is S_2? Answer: 0.56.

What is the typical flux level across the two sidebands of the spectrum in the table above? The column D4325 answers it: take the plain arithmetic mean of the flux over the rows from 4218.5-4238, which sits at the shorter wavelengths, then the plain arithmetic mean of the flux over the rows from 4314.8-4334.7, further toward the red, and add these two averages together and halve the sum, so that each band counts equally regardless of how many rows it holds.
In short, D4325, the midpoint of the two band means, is 8.47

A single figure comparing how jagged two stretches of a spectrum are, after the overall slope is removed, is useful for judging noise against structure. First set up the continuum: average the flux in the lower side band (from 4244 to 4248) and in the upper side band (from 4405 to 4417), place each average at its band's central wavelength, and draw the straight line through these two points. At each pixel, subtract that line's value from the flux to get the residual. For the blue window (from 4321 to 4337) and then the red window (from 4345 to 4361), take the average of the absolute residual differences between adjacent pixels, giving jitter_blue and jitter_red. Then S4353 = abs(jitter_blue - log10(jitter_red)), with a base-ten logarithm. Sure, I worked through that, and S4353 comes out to 0.96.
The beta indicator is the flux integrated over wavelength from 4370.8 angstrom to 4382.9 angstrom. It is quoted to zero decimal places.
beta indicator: 110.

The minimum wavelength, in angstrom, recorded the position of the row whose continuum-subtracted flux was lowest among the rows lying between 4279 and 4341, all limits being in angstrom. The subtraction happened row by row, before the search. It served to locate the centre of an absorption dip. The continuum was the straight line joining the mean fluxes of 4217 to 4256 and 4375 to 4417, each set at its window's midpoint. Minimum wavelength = 4339.71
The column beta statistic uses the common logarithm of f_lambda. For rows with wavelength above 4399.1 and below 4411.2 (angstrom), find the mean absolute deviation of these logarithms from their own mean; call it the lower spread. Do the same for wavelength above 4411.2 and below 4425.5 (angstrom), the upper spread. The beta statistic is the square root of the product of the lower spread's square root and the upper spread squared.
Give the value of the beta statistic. 0.008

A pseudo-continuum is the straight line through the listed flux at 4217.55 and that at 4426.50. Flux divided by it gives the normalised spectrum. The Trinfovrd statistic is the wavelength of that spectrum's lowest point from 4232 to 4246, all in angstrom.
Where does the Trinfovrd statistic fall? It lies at 4233.12 angstrom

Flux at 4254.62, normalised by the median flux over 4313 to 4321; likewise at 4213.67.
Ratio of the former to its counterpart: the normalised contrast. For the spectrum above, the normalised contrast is 0.89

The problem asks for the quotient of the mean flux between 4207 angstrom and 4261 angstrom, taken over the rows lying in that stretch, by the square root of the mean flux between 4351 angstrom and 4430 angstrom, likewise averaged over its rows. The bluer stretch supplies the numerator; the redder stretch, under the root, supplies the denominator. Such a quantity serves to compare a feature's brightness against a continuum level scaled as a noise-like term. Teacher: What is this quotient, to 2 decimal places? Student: 2.97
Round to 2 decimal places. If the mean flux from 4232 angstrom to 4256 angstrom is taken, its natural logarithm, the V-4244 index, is 2.22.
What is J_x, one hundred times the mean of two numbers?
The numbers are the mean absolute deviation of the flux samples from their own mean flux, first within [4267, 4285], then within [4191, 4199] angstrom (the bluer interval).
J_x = 54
